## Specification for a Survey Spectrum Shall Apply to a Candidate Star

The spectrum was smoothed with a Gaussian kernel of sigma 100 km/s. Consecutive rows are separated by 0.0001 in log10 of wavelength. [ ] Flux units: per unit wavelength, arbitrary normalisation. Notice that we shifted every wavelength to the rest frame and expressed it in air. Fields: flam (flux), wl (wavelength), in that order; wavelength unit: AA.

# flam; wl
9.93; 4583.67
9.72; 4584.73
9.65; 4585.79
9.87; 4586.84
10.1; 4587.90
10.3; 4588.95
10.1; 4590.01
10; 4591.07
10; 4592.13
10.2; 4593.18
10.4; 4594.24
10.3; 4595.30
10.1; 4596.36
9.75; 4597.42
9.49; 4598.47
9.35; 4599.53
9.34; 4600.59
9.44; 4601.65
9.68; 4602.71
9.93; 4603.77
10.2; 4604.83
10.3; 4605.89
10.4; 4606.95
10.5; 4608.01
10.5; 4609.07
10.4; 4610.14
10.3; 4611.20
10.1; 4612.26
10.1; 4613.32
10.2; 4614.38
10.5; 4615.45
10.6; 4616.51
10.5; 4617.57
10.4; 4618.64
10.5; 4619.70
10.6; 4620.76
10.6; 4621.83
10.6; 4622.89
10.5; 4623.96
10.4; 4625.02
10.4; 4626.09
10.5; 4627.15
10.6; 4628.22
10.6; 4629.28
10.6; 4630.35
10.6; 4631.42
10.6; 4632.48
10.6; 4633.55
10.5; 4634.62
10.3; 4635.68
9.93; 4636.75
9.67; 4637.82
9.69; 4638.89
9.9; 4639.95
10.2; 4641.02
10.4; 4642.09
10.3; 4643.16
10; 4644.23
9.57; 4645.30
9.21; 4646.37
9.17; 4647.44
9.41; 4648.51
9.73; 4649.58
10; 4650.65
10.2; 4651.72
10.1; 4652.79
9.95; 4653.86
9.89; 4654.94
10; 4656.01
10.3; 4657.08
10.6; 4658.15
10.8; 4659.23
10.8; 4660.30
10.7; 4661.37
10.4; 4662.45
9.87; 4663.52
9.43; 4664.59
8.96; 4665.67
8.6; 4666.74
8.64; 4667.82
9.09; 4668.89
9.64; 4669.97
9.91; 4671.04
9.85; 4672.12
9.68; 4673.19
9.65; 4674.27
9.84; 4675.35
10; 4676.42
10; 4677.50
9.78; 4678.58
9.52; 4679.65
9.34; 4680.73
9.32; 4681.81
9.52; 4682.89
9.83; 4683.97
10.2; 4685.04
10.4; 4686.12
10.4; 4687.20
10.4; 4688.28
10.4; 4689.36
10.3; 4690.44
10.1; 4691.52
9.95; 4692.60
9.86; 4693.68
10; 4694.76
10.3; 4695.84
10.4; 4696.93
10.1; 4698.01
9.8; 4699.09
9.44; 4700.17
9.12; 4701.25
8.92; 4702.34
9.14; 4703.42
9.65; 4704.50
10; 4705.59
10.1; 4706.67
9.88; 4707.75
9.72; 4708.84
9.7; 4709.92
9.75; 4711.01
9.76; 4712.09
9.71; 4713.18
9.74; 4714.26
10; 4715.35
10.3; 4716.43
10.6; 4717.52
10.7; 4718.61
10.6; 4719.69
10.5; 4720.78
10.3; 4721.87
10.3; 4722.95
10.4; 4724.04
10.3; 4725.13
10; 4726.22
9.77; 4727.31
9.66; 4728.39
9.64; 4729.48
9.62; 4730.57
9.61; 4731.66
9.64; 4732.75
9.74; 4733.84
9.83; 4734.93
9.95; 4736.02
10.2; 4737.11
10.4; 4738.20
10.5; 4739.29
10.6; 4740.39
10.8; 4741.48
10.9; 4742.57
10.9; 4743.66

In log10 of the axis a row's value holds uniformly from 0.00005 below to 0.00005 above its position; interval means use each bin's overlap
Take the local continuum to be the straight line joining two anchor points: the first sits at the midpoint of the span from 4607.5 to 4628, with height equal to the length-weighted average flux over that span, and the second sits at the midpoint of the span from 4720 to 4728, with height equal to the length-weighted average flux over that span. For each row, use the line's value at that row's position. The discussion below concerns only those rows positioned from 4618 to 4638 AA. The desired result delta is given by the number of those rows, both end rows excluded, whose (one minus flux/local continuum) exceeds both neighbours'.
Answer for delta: 1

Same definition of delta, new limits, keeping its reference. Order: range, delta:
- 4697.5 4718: 3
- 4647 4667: 1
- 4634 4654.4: 2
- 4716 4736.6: 2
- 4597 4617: 2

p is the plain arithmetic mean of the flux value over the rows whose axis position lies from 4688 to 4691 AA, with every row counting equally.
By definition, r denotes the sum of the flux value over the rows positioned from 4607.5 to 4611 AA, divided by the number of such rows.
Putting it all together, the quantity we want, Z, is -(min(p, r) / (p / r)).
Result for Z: -10.5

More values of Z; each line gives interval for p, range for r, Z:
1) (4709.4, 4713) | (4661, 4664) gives -10.3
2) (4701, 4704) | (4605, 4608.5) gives -10.4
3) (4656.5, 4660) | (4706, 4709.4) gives -9.3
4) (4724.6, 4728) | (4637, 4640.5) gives -9.5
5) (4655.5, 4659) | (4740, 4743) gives -10.8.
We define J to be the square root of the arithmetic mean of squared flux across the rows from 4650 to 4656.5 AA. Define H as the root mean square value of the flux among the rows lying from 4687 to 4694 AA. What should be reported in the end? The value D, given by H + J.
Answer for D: 20.2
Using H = 10.2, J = 10.0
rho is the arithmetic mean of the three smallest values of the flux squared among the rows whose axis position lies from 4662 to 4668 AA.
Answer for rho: 76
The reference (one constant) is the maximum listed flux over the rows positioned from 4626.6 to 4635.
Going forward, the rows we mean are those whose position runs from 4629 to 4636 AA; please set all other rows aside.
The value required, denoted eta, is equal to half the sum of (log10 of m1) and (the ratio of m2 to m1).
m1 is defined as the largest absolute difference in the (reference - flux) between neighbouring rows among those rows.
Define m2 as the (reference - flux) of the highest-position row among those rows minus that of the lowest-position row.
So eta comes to 0.4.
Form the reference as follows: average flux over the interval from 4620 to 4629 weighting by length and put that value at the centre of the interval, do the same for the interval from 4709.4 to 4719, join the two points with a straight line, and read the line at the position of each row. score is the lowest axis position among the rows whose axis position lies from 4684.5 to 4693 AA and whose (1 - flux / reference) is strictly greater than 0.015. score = 4692.60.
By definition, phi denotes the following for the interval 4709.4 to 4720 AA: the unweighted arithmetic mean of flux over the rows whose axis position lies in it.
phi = 10.1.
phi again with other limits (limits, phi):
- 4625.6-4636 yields 10.5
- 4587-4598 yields 10.1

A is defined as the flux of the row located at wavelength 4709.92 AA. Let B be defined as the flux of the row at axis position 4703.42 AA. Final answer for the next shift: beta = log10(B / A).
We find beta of -0.026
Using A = 9.7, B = 9.14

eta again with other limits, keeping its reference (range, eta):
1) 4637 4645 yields -0.8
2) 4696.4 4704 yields 1.5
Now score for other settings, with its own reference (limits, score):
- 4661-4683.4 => 4663.52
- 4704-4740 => 4704.50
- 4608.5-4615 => 4610.14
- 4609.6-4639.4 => 4610.14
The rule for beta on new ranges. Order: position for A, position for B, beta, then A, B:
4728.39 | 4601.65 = -0.010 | 9.66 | 9.44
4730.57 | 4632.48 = 0.042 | 9.62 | 10.6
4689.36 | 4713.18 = -0.030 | 10.4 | 9.71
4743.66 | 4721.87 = -0.025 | 10.9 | 10.3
